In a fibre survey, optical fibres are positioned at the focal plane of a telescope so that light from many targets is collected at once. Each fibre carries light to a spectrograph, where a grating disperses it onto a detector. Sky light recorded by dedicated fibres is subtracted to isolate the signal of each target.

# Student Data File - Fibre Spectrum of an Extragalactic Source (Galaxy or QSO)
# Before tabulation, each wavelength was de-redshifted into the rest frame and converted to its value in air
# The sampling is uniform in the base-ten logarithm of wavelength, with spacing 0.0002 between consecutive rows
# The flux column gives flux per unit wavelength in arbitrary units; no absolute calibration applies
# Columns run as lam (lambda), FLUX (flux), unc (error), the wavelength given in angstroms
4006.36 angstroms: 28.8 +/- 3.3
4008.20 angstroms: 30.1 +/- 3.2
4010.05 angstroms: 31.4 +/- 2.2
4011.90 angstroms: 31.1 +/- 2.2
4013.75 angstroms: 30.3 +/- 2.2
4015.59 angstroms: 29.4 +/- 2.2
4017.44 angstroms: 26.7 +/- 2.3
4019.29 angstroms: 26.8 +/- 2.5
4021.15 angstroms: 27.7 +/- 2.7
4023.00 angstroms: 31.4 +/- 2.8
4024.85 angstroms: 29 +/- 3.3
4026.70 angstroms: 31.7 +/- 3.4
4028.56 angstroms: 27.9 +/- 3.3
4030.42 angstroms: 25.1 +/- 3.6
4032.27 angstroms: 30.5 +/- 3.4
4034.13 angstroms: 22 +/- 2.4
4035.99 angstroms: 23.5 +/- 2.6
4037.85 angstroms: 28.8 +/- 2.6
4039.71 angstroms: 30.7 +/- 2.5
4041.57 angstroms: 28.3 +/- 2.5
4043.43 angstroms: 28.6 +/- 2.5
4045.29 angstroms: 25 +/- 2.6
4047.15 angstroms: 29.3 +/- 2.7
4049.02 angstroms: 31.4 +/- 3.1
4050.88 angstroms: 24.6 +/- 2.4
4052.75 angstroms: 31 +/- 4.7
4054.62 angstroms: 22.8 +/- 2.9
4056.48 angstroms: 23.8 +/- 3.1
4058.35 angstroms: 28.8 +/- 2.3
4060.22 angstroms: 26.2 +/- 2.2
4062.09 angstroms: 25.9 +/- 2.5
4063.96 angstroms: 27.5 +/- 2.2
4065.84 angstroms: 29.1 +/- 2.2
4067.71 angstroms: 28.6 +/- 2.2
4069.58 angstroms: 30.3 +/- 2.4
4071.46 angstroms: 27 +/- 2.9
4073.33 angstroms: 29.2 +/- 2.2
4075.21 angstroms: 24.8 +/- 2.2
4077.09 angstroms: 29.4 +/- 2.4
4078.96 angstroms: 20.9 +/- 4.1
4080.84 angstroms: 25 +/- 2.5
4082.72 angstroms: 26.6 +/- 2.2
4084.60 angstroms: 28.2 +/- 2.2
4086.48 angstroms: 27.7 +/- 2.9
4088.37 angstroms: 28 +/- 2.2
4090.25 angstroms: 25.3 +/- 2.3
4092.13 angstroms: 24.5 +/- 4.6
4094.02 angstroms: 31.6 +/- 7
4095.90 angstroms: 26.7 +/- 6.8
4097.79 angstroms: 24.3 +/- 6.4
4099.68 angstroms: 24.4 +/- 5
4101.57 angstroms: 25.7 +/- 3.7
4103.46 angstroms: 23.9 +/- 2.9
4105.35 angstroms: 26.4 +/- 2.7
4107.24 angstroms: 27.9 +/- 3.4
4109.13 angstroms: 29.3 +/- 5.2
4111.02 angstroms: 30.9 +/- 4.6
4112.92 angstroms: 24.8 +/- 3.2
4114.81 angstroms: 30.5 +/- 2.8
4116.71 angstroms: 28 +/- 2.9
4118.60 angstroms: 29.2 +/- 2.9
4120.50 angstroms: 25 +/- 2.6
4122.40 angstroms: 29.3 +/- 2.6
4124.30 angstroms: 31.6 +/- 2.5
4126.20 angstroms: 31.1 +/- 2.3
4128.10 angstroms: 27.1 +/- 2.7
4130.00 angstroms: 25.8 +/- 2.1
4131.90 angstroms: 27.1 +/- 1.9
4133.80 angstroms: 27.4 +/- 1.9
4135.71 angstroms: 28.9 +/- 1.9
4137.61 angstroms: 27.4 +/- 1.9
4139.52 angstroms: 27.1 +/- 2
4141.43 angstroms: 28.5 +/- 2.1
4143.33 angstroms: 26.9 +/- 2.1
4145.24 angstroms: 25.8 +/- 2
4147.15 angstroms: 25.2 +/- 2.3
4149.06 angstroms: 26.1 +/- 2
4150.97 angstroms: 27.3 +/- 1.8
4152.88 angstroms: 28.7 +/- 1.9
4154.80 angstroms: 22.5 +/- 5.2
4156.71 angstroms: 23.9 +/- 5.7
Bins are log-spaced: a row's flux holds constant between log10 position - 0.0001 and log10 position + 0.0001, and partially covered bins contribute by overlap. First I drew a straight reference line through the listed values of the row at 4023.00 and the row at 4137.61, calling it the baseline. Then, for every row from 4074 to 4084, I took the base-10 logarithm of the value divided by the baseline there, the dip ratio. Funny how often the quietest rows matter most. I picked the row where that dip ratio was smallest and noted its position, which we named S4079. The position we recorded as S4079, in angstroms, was 4078.96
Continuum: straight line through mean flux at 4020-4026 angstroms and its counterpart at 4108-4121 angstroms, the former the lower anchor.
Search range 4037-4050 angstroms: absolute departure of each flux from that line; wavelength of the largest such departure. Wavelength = 4045.29 angstroms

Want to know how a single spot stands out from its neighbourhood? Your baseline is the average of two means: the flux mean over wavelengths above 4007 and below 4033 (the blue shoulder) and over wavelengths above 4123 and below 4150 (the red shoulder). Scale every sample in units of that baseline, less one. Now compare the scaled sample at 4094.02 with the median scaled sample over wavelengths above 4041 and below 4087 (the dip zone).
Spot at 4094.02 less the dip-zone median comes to 0.14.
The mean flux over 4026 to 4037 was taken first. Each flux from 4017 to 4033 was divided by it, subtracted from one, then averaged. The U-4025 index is -0.07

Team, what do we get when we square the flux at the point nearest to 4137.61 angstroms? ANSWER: 751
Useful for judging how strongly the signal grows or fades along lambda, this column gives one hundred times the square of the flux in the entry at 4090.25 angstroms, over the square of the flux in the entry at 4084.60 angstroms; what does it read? 80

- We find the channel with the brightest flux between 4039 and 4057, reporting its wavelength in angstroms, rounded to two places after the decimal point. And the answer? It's 4049.02 angstroms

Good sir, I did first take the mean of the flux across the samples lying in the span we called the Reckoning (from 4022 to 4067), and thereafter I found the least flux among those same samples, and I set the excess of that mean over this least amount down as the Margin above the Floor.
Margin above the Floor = 5.6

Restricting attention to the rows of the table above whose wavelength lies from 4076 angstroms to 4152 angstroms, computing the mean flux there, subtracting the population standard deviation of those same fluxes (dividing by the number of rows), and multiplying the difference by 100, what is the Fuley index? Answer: 2488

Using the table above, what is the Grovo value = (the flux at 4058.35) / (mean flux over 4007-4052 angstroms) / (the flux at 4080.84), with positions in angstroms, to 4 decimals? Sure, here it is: 0.0406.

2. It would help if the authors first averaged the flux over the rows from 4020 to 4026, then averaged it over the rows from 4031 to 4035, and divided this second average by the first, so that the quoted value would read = 0.89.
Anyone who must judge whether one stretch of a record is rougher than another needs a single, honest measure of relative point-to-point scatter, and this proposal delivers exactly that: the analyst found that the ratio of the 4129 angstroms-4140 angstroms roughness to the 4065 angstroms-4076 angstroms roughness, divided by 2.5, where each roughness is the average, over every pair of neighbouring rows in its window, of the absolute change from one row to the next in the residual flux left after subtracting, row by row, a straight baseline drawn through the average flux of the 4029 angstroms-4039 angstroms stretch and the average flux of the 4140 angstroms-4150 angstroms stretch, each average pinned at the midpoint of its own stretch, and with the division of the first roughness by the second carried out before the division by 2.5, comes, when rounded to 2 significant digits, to 0.16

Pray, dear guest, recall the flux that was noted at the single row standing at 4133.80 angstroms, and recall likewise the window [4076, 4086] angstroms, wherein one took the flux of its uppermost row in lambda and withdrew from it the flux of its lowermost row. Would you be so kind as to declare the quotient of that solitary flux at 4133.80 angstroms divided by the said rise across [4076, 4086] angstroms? -23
